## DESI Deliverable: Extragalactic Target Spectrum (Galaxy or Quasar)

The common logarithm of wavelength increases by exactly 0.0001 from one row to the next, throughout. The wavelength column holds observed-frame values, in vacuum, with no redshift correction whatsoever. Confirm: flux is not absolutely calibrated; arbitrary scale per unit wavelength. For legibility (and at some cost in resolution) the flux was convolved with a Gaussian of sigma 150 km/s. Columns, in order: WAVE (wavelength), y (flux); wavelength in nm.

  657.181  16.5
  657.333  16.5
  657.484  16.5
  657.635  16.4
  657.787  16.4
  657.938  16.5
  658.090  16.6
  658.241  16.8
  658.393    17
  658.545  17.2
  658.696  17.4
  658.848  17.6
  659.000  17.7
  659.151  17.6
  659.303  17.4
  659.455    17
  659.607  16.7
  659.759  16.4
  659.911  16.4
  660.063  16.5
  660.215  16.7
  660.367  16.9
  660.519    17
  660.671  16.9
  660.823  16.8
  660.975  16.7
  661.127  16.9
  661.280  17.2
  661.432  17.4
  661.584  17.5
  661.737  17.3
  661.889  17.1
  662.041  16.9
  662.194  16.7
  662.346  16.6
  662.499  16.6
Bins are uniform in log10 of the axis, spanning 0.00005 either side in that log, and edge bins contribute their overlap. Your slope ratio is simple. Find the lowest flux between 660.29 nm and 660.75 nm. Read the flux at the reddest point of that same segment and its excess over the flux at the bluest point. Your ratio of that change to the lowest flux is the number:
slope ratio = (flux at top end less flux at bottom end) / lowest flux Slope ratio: 0.000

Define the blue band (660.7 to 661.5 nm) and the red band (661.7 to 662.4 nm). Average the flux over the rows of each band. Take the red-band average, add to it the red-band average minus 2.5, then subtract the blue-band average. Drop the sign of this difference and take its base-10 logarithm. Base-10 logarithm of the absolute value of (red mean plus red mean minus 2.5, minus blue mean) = 1.16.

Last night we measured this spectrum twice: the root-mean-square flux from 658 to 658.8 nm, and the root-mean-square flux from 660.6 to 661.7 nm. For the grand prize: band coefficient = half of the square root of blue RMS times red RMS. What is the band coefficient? 8.52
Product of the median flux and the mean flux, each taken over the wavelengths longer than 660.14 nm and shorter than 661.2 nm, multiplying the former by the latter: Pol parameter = 285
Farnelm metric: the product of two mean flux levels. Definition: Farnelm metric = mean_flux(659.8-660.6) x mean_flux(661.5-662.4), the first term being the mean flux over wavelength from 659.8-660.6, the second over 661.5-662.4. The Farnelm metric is 284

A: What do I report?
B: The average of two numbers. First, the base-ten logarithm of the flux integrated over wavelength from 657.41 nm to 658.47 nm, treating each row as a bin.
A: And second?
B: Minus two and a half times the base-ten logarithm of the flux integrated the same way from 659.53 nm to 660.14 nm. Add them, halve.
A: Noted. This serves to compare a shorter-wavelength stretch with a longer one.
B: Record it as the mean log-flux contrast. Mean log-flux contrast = -0.63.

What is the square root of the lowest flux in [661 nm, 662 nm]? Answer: 4.11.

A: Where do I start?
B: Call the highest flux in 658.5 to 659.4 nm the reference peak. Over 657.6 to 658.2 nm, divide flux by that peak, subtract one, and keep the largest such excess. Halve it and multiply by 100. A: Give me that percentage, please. -3.1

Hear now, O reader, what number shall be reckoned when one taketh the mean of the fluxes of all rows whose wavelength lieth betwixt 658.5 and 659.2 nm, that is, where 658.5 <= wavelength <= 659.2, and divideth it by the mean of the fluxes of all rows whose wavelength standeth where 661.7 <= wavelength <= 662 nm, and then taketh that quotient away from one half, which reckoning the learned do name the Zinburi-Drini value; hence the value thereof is -0.52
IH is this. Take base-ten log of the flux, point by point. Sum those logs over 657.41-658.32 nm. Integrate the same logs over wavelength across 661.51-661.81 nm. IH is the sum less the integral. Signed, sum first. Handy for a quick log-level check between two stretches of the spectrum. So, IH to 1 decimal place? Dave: 6.9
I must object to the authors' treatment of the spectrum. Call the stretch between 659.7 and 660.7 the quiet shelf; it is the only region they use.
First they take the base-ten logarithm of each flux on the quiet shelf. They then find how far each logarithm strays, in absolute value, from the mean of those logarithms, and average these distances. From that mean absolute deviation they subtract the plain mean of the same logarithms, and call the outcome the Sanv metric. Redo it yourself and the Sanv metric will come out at -1.22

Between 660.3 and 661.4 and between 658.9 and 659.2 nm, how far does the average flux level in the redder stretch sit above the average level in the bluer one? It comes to -0.7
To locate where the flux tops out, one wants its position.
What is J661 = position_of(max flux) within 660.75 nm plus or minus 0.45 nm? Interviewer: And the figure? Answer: 660.519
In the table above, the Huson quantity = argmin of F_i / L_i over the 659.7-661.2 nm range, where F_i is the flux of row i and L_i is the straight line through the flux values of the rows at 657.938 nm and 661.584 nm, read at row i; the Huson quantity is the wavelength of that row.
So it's 659.911 nm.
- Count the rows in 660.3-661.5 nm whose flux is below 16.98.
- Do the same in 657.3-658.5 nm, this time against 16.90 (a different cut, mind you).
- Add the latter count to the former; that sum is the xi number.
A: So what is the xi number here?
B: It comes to 12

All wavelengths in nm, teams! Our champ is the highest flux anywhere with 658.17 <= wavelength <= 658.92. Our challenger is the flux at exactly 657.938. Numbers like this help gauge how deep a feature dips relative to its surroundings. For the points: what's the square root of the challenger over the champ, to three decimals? 0.968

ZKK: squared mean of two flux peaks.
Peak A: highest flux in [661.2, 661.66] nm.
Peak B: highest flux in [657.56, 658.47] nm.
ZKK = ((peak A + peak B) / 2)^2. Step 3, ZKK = 297.6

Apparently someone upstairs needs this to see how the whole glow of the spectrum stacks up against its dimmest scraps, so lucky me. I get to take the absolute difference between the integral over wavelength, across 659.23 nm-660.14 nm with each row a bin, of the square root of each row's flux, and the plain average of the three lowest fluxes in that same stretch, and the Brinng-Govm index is 12.7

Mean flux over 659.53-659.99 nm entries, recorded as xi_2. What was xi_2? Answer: 16.5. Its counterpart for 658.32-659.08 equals 17.4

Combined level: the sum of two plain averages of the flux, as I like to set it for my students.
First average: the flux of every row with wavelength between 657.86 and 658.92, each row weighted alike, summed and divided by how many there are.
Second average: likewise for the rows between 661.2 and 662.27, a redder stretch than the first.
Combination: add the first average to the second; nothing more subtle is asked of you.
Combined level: 34.2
